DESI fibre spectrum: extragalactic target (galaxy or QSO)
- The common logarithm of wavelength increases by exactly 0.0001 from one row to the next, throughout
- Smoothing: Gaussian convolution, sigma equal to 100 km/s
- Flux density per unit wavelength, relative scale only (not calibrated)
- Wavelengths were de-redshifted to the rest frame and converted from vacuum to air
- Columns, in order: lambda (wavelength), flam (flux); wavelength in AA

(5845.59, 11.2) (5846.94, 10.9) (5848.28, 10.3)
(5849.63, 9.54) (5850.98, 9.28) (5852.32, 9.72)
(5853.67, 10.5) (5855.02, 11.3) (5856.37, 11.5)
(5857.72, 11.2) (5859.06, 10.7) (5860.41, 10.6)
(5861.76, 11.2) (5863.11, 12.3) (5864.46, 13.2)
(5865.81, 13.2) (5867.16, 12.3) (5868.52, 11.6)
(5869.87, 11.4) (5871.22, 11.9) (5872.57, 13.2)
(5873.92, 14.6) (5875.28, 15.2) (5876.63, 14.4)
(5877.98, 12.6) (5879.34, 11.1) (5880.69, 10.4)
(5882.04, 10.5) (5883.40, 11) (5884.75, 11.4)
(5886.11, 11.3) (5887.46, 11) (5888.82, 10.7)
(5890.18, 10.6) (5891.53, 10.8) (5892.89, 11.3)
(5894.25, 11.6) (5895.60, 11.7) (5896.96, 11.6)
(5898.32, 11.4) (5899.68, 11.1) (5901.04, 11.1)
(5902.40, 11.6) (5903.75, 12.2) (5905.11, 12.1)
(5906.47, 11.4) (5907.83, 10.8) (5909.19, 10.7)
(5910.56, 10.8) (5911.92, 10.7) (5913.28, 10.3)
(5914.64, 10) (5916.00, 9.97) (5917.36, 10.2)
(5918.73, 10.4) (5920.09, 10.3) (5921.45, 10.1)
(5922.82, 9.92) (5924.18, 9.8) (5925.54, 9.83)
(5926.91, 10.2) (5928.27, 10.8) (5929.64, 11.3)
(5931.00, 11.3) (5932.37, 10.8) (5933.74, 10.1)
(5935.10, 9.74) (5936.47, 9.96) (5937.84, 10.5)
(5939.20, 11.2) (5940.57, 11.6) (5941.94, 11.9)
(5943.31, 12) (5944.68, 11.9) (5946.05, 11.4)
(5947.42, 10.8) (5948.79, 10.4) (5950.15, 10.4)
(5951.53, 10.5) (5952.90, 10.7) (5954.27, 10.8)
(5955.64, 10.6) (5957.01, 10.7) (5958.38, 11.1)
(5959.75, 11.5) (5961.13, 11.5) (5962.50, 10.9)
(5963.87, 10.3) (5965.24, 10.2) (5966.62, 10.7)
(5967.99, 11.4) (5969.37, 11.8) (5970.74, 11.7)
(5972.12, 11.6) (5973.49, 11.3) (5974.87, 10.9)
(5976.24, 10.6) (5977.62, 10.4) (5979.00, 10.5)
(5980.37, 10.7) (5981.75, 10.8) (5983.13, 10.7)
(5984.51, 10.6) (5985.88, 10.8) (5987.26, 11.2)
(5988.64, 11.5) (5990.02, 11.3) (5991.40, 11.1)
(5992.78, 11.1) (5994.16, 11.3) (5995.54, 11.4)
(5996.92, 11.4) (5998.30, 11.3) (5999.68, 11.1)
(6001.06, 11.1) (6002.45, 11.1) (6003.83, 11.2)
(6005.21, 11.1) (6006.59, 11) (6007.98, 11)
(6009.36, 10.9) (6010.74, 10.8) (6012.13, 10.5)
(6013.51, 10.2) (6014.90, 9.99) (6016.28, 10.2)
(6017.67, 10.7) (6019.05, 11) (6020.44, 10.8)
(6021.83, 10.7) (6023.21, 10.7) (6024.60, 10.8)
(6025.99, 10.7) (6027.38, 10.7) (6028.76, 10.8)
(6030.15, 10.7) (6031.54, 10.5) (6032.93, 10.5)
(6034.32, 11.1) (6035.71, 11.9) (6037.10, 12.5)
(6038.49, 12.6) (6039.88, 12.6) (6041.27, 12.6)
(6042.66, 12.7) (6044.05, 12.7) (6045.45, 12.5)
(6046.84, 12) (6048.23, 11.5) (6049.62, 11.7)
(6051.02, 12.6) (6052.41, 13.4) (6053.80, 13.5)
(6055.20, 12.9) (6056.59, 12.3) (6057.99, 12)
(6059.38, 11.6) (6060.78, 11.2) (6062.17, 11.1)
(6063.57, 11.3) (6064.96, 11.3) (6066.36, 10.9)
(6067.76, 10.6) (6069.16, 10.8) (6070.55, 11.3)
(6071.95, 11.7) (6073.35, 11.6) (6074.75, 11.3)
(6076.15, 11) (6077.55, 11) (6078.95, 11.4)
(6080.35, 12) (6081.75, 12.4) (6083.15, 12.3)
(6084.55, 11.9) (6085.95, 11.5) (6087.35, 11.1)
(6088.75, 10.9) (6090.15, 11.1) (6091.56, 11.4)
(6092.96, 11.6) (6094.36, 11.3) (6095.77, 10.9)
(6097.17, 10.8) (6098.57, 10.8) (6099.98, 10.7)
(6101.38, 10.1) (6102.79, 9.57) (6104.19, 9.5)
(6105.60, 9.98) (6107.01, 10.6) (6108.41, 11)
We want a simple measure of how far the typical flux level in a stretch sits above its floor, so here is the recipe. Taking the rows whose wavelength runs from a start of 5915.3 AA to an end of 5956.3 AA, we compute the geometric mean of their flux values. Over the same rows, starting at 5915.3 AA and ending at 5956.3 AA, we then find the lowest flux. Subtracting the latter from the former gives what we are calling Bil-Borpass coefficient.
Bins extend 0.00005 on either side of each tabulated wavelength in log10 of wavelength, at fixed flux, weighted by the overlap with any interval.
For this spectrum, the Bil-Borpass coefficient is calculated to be 0.89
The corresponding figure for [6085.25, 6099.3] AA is 0.34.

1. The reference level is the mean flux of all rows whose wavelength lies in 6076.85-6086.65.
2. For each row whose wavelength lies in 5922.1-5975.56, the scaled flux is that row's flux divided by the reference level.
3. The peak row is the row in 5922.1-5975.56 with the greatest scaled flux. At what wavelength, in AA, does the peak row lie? 5943.31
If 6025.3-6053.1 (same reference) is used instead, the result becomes 6052.41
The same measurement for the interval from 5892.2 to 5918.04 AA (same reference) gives 5903.75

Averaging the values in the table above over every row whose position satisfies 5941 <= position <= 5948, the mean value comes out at 11.6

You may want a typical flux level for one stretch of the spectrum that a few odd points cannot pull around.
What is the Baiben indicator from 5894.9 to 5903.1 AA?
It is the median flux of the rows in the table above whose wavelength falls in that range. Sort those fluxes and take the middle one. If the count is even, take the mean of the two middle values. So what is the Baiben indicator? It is 11.5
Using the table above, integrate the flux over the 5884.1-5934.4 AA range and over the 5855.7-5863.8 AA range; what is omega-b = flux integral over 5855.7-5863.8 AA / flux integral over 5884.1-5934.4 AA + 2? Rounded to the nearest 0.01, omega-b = 2.17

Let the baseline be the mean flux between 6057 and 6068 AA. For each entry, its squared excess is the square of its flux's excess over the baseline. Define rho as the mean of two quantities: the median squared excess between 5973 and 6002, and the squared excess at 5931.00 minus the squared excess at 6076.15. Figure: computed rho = 0.0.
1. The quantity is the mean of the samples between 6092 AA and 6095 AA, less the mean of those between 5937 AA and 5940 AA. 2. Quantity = 0.6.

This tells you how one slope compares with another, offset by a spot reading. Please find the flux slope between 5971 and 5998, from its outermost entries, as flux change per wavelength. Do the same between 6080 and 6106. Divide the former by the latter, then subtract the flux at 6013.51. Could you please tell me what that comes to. -10.1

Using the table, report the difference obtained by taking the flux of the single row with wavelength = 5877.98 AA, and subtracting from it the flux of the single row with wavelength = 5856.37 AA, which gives 1.1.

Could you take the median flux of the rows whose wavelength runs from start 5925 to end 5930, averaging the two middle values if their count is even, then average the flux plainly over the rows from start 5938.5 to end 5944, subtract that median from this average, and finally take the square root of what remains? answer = 1.1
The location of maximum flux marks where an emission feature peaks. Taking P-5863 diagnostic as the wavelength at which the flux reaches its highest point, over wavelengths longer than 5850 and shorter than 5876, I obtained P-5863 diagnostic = 5875.28 AA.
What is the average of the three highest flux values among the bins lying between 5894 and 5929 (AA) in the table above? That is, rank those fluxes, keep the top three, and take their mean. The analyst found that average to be 12.0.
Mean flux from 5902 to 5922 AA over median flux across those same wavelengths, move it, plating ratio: 1.01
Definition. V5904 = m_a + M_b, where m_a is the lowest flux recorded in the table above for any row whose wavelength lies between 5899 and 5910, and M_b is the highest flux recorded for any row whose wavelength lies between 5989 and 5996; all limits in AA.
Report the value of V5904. 22.1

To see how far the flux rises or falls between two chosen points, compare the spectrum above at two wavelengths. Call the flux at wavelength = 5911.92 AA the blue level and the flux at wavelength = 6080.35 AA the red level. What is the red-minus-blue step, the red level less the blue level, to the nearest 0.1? 1.3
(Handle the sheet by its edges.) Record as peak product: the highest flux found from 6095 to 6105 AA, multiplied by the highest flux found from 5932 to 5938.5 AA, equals 118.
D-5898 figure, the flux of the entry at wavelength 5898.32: 11.4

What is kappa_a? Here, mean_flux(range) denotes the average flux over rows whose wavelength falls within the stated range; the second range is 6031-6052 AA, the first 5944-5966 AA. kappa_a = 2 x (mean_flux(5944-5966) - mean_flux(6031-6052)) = -2.3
